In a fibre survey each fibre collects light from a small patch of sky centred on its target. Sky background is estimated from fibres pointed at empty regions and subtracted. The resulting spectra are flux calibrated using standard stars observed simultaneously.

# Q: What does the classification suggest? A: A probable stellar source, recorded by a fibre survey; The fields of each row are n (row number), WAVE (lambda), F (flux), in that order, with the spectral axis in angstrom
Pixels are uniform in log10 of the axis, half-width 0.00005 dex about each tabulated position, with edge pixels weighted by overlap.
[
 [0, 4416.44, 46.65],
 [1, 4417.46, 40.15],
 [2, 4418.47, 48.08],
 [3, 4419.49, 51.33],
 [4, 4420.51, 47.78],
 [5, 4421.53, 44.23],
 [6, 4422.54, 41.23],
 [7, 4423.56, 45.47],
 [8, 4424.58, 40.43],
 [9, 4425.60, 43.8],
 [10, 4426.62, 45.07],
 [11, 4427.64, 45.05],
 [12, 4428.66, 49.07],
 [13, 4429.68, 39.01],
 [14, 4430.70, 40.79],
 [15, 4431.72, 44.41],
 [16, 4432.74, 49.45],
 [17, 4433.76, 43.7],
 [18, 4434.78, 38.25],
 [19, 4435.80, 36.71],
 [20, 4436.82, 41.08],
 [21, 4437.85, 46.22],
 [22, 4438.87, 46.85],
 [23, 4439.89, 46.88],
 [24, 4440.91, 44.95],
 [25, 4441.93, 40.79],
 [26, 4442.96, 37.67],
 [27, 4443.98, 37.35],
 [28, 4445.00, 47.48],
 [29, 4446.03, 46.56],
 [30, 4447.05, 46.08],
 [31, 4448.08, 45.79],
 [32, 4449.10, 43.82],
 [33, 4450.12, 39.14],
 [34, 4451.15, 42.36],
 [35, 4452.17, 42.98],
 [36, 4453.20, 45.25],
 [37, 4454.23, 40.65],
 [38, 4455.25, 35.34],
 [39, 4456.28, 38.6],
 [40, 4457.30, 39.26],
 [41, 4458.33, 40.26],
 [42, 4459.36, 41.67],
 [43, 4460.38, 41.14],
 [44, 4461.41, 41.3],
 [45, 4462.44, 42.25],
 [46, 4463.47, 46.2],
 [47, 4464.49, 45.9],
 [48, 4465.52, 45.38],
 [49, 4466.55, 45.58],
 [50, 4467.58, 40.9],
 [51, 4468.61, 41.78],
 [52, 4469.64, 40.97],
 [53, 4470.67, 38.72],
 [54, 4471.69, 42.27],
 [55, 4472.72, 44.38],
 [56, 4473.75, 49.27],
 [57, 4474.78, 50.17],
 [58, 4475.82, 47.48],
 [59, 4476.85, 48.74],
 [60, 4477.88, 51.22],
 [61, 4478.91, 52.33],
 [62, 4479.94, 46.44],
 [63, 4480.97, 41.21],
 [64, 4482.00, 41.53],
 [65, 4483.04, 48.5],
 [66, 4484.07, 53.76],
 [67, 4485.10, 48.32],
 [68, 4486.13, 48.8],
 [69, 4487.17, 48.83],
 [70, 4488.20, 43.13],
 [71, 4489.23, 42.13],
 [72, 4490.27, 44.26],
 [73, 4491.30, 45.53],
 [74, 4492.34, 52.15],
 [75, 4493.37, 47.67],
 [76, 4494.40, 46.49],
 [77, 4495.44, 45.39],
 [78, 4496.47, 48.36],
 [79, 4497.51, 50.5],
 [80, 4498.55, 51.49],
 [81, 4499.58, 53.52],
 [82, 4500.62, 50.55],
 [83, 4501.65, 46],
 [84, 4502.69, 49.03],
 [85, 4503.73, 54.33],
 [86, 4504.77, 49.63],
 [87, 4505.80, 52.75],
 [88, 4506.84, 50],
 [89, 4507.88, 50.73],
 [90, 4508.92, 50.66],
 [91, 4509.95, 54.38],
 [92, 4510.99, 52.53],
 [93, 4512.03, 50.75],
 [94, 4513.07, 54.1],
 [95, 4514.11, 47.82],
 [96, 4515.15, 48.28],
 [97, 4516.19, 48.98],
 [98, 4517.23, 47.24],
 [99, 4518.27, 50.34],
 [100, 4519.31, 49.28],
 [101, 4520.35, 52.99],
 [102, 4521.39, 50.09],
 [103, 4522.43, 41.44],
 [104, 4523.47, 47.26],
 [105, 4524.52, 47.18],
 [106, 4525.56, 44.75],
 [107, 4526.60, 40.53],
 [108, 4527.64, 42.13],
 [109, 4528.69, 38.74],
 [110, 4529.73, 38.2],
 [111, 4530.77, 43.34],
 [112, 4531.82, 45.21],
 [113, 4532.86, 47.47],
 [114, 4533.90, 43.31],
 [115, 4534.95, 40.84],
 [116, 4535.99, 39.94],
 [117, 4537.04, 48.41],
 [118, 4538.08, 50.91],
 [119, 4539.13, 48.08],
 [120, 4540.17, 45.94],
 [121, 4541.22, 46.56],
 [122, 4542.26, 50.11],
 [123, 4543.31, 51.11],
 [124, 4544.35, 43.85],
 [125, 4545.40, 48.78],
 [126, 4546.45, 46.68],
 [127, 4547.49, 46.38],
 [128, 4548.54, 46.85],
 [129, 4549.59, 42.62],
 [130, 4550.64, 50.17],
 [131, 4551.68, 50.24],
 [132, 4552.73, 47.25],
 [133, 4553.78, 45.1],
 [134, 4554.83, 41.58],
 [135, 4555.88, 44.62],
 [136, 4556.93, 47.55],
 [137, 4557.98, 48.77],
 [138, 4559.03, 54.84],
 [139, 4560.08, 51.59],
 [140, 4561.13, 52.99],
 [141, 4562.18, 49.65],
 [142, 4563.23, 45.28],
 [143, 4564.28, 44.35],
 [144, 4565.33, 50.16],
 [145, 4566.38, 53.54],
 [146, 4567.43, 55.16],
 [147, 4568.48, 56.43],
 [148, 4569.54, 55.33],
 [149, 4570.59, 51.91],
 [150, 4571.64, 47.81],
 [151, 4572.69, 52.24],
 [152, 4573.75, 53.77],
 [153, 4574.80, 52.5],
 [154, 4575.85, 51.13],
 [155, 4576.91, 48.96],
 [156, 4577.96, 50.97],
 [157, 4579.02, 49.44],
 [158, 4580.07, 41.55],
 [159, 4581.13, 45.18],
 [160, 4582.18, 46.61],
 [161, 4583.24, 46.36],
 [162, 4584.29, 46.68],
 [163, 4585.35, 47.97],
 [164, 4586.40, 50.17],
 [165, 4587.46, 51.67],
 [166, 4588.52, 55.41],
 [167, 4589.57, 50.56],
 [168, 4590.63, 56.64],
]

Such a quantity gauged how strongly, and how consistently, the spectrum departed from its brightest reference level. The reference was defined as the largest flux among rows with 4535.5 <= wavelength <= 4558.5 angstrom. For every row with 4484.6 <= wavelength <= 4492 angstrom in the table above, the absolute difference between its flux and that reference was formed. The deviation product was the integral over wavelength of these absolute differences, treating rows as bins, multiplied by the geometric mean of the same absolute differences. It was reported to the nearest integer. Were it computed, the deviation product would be 173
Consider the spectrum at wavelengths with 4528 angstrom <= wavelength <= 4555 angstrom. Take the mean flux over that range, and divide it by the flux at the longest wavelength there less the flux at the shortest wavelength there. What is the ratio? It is 16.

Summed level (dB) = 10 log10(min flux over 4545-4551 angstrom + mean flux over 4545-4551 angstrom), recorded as 19.5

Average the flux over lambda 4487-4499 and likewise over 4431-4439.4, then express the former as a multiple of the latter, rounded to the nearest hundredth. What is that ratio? 1.09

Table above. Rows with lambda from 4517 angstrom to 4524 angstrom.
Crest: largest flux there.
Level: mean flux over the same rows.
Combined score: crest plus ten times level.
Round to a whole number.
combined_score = 537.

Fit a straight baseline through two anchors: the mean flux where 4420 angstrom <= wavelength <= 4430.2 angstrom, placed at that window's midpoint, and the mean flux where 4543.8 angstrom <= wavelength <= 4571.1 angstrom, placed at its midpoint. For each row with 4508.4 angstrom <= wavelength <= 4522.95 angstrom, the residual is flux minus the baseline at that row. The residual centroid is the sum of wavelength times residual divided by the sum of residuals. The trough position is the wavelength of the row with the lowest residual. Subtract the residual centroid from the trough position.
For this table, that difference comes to 9.9 angstrom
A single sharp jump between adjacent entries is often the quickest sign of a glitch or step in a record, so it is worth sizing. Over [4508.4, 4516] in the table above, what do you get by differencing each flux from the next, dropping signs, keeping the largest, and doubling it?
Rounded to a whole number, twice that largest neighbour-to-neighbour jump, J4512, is 13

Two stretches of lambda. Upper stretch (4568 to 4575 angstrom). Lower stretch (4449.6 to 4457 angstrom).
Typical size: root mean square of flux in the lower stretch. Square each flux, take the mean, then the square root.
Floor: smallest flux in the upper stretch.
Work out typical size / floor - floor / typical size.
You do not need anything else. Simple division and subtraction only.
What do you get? -0.32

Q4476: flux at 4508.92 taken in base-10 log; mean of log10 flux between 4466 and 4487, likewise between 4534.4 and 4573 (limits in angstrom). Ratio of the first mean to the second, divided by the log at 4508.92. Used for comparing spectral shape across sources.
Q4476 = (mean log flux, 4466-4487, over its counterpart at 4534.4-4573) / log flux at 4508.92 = 0.579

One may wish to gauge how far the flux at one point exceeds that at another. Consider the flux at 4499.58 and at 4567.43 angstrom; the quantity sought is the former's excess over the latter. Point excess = -1.6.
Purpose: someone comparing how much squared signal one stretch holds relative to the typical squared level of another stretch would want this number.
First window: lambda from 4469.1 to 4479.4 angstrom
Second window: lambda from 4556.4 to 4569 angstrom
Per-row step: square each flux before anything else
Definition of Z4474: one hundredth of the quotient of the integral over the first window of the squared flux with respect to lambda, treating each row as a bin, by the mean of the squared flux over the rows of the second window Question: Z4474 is 0.087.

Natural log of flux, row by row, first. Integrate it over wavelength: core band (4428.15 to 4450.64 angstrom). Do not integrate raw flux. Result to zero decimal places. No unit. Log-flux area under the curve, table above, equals 85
